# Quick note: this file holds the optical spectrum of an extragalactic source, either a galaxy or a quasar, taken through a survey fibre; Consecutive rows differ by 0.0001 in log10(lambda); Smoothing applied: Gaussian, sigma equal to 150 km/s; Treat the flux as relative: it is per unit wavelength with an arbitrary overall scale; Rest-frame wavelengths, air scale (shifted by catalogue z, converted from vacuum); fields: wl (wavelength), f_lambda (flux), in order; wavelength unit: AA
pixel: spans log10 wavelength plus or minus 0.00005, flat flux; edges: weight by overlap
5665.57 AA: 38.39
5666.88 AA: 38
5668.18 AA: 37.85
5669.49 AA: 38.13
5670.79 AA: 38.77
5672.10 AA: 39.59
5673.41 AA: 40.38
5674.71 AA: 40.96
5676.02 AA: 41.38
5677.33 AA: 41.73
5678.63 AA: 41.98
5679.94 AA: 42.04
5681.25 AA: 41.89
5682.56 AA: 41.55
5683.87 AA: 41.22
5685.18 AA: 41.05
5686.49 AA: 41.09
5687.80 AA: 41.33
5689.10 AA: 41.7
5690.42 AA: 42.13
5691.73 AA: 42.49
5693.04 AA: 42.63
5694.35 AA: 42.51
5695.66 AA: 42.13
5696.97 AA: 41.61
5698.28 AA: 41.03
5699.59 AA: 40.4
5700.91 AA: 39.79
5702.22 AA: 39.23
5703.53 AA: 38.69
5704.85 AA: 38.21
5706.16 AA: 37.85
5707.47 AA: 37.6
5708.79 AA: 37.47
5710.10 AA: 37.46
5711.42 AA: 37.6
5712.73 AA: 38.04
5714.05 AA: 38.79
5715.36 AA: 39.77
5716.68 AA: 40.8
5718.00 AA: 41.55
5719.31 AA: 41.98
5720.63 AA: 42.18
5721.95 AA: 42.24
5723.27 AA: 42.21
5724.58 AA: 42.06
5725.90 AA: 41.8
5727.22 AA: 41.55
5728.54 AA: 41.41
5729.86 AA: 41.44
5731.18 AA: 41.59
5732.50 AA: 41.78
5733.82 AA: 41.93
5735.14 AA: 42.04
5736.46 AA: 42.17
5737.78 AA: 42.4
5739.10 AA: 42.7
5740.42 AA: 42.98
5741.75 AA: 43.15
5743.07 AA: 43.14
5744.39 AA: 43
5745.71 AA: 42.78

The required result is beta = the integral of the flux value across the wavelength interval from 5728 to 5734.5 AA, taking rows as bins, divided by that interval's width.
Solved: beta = 41.6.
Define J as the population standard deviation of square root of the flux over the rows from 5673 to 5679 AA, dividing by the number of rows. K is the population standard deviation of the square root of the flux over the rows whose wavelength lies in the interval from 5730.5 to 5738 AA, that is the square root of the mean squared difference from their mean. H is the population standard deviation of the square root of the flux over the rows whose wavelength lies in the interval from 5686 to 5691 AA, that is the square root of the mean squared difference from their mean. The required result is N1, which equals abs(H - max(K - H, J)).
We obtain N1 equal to 0.01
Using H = 0.030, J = 0.044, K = 0.020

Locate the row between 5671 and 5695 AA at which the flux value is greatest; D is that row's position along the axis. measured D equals 5693.04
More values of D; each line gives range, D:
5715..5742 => 5741.75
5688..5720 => 5693.04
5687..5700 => 5693.04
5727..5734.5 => 5733.82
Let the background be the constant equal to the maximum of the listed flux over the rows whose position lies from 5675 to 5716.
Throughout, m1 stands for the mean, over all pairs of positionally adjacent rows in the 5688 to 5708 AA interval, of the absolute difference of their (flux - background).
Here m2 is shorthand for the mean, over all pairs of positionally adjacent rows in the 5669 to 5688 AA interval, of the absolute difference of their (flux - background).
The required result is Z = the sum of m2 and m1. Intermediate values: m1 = 0.43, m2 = 0.37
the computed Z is 0.80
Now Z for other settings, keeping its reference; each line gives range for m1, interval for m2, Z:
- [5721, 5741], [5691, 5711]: 0.55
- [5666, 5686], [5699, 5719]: 0.88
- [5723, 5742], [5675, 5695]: 0.42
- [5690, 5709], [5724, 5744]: 0.58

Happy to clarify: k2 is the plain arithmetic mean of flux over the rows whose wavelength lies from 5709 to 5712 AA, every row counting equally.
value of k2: 37.5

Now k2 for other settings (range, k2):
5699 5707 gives 39.0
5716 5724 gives 41.8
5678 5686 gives 41.6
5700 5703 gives 39.5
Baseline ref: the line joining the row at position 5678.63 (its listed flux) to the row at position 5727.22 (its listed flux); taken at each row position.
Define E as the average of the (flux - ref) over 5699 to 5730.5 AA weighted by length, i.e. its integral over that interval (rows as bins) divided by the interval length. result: -1.7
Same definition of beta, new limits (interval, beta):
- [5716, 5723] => 41.7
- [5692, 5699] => 42.0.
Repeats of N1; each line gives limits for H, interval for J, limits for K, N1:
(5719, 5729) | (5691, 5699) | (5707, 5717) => 0.05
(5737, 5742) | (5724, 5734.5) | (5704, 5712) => 0.00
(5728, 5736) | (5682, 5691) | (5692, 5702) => 0.04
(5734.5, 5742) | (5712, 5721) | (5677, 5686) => 0.09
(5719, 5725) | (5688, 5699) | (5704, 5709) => 0.03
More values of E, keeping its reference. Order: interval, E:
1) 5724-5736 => 0.2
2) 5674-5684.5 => -0.4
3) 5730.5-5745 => 1.0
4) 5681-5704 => -0.6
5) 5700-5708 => -3.1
